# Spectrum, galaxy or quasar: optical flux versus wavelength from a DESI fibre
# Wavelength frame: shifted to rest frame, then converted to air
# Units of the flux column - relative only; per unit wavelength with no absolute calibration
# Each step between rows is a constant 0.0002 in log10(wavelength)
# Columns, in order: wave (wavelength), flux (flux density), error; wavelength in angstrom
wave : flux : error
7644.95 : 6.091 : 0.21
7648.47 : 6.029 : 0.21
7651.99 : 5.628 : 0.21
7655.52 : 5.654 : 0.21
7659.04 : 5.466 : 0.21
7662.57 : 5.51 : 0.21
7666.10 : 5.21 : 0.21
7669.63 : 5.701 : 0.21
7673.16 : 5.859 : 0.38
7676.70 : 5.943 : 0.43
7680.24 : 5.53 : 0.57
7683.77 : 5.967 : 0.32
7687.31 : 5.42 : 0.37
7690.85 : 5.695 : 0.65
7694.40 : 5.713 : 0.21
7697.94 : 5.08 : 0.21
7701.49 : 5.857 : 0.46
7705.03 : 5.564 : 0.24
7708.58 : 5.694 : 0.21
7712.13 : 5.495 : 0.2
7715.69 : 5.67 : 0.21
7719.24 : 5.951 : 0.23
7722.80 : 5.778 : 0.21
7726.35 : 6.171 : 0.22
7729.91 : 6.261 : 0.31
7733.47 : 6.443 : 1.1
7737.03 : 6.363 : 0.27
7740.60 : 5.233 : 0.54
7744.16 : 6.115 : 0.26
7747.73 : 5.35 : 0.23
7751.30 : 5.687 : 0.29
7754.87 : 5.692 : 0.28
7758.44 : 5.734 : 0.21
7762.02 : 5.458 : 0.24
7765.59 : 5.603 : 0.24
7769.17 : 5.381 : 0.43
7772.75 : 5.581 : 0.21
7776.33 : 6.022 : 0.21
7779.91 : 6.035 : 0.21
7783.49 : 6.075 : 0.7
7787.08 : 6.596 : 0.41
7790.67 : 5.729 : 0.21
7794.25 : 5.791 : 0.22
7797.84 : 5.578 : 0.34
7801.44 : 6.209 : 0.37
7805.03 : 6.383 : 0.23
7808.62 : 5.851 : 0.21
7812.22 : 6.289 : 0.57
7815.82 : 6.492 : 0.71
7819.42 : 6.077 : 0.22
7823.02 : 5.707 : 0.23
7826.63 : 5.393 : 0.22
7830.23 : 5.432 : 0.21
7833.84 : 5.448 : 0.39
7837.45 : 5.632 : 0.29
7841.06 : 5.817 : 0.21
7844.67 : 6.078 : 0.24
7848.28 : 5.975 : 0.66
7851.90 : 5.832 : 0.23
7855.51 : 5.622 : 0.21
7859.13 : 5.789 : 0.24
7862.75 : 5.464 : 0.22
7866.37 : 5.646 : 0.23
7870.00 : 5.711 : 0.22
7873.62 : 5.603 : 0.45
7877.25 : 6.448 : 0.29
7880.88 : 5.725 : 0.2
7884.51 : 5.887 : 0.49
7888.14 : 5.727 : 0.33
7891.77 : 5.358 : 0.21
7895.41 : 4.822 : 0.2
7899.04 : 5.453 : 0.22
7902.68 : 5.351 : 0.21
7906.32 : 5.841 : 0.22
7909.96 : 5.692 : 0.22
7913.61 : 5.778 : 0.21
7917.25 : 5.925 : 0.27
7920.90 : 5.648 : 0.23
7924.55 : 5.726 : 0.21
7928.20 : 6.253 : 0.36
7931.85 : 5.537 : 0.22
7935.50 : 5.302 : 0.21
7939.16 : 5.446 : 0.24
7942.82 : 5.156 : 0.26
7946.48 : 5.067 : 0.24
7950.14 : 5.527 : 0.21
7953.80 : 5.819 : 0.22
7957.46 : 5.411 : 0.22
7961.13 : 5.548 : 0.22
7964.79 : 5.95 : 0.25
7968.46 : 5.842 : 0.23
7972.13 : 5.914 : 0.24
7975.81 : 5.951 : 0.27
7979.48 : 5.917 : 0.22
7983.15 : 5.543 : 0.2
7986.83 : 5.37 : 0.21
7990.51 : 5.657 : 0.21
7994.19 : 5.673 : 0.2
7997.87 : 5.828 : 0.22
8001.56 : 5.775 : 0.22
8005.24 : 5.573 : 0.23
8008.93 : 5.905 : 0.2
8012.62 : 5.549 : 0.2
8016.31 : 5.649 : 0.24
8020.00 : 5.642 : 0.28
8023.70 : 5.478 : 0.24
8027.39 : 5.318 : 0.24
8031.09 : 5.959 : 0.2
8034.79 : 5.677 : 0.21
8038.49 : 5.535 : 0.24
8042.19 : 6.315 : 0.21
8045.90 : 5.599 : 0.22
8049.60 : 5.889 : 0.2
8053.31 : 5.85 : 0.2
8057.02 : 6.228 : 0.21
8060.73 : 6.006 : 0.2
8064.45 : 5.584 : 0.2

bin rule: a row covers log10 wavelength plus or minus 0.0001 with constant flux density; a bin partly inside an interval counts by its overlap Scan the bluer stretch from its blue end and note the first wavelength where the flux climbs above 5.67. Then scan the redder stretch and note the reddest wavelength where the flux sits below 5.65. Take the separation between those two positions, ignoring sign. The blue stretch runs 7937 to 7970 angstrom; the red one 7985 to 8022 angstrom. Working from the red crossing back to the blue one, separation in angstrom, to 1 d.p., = 66.2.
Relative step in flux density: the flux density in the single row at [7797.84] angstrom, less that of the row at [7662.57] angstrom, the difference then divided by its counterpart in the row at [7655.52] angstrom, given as 0.012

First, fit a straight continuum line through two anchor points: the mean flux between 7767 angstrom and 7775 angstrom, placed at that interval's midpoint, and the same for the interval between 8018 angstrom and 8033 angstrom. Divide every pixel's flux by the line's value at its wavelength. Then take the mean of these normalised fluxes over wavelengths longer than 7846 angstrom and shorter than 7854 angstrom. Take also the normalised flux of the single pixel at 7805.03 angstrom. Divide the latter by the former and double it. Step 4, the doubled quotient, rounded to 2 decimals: 2.17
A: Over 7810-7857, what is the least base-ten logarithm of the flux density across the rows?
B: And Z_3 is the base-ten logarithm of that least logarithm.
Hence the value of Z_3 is -0.136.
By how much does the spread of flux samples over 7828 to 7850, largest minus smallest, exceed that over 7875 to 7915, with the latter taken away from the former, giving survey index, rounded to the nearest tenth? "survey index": -1.0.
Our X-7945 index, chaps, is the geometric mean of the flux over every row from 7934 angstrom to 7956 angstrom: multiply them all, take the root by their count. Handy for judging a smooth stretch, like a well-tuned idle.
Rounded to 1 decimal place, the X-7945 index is 5.4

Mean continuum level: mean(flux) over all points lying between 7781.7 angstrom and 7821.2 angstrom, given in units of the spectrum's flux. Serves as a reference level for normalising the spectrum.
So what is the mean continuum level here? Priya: 6.10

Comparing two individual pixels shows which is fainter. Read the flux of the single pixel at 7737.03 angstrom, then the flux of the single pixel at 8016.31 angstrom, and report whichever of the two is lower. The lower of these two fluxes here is 5.65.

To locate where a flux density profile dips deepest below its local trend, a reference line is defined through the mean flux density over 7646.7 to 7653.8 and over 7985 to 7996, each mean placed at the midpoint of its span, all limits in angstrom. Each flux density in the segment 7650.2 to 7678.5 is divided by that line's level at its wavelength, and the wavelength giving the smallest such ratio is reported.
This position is 7666.10 angstrom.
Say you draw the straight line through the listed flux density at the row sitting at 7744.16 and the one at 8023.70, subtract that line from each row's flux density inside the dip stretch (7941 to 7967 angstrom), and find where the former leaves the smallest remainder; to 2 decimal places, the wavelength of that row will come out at 7946.48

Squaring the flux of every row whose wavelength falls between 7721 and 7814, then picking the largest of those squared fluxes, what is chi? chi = 44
